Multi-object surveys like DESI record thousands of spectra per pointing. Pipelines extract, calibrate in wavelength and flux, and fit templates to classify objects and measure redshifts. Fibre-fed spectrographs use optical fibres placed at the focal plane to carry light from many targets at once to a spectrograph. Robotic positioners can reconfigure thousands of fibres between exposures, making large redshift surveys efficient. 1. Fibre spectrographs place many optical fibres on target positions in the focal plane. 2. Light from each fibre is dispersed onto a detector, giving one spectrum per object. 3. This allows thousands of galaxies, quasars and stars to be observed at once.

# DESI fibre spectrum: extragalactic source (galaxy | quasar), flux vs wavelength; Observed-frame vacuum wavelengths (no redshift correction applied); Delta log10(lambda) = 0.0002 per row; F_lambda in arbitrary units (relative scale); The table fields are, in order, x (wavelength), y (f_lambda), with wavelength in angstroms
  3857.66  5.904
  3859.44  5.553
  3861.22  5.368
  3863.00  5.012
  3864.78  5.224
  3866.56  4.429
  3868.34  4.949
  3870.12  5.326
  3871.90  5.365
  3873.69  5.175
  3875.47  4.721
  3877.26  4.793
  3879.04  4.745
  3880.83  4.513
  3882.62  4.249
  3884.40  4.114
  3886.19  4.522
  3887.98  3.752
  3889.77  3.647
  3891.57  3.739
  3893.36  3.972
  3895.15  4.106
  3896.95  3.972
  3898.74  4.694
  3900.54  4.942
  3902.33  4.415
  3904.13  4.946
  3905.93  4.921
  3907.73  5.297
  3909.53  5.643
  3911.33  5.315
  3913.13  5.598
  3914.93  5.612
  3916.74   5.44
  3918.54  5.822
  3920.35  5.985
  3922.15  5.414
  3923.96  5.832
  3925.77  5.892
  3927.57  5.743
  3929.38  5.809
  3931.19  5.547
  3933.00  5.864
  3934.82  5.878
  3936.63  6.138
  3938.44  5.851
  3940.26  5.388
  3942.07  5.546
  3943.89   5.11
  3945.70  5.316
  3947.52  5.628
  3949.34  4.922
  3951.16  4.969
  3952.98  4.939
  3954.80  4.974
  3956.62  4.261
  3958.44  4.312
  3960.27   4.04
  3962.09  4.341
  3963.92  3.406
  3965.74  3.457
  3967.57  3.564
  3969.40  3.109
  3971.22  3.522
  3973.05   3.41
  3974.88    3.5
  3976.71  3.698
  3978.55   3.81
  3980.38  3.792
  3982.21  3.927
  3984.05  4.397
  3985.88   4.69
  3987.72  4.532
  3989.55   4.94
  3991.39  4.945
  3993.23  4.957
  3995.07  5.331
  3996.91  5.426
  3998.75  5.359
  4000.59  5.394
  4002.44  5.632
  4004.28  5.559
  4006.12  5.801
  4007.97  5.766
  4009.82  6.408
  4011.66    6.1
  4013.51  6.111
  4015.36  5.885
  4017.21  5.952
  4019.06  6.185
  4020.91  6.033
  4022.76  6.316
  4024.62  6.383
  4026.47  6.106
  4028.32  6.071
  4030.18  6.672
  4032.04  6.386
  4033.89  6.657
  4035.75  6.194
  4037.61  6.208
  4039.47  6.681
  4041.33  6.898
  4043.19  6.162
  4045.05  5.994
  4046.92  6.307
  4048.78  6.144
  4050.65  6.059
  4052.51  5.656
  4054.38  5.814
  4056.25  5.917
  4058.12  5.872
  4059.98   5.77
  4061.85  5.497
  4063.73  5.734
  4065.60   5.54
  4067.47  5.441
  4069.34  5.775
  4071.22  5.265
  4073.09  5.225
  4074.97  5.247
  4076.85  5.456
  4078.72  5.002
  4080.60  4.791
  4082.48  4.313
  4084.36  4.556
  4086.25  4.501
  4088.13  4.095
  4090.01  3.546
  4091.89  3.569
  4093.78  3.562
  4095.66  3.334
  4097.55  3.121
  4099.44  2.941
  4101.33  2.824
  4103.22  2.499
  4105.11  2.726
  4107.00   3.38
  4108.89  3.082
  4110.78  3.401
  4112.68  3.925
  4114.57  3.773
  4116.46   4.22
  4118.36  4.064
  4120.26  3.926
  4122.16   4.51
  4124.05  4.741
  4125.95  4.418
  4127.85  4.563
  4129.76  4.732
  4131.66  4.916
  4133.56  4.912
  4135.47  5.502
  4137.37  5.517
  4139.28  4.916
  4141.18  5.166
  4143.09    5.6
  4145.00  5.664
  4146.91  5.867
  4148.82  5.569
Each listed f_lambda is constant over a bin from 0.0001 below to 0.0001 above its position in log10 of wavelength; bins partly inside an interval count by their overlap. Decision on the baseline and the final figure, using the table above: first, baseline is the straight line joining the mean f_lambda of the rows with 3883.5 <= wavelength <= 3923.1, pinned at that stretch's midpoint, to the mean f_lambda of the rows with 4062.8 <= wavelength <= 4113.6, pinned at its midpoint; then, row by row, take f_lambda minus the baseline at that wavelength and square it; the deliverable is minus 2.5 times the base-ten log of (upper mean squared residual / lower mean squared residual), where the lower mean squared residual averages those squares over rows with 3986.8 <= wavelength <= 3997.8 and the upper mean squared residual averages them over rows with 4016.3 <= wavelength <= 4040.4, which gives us -2.55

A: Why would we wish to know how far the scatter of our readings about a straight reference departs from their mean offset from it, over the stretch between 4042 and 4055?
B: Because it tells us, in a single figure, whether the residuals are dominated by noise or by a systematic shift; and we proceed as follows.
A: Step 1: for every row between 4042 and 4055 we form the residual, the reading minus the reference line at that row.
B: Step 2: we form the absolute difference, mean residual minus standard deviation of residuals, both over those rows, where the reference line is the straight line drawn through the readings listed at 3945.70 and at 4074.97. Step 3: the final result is 0.6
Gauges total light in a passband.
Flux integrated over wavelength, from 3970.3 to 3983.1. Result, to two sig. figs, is 47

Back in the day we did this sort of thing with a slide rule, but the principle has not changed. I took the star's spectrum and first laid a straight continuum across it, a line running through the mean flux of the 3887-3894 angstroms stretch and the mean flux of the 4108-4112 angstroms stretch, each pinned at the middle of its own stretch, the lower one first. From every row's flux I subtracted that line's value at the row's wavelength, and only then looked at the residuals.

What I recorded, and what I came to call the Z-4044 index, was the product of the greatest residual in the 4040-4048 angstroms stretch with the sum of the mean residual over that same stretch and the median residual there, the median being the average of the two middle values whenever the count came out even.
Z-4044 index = 20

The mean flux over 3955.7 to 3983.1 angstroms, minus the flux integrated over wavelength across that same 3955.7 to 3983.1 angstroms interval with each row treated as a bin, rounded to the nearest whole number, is -99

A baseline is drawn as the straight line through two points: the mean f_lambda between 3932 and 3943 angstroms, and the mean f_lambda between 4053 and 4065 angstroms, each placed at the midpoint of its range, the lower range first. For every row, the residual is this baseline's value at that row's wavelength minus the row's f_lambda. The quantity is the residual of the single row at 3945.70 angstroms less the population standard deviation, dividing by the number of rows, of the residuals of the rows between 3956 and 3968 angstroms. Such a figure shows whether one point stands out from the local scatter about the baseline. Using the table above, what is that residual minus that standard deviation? 0.1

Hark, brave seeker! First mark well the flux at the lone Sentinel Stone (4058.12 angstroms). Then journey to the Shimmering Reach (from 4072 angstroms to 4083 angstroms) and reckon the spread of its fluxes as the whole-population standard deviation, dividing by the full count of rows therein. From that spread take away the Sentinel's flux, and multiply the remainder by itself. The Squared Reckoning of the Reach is 30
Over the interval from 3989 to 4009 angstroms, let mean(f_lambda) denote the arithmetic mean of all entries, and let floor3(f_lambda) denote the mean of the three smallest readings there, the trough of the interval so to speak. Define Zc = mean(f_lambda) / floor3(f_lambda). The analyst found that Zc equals 1.09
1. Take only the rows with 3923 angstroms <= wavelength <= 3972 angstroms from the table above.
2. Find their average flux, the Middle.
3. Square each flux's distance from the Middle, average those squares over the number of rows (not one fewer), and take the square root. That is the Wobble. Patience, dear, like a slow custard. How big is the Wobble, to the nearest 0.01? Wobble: 0.91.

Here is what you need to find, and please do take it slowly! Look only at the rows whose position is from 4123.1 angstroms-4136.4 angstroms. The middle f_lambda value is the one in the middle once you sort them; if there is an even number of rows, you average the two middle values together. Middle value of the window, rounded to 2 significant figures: 4.7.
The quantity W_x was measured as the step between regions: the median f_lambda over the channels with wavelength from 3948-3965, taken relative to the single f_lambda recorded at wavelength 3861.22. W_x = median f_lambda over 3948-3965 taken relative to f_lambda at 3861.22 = -1.0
